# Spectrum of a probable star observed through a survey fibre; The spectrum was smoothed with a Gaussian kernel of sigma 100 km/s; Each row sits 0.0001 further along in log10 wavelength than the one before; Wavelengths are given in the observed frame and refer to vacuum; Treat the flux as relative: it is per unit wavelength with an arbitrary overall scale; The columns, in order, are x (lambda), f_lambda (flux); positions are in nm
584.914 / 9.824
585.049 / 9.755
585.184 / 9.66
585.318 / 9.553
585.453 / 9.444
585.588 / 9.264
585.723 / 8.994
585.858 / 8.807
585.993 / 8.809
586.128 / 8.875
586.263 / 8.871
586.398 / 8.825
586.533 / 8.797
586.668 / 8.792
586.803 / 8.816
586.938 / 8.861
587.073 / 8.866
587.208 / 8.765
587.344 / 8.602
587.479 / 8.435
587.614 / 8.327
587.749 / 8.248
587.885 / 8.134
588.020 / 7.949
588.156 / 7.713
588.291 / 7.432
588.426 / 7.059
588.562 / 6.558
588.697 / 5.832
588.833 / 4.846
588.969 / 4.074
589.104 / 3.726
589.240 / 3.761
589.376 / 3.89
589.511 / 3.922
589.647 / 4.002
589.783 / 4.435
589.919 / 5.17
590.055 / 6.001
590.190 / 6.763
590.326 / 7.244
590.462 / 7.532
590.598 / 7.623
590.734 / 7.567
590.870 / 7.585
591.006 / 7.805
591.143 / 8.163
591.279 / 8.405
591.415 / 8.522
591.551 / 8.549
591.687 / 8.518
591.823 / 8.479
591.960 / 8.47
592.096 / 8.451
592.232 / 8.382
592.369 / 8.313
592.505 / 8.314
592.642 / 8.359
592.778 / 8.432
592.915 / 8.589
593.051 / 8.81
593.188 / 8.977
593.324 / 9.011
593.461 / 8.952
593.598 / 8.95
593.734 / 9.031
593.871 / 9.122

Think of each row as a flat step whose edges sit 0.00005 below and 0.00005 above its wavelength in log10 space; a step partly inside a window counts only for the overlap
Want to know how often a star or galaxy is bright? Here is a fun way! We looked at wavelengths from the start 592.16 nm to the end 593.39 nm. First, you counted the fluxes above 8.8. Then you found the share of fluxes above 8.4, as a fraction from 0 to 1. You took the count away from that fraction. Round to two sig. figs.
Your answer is -2.4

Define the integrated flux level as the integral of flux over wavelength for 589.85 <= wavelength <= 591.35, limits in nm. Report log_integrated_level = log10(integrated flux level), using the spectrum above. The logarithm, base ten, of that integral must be 1.04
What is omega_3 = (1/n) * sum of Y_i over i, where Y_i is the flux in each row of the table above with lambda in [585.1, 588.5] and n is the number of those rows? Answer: 8.64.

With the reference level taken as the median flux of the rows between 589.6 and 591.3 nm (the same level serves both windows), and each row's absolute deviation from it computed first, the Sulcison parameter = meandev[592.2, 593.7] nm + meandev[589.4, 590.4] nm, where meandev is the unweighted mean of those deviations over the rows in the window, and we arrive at 3.3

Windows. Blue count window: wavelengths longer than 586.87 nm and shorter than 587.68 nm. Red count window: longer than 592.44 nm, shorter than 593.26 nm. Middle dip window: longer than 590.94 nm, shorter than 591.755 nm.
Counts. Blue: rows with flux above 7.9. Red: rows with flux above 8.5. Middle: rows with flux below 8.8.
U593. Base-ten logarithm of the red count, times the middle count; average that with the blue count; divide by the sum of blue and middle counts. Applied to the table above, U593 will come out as 0.37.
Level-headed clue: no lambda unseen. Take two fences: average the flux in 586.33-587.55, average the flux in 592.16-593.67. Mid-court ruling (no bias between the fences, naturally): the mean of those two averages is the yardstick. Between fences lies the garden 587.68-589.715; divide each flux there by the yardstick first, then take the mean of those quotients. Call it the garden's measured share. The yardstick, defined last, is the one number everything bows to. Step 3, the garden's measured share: 0.67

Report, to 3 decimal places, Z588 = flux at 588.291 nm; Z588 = 7.432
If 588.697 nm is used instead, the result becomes 5.832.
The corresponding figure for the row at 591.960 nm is 8.470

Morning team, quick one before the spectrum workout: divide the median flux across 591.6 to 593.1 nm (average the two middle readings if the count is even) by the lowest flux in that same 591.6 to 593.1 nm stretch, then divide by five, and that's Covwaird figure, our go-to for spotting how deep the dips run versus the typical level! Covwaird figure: 0.20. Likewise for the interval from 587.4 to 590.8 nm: 0.36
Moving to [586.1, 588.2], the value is 0.23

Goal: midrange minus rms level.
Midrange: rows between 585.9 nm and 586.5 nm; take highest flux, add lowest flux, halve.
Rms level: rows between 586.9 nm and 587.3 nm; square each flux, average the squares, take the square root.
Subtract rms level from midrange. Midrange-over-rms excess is 0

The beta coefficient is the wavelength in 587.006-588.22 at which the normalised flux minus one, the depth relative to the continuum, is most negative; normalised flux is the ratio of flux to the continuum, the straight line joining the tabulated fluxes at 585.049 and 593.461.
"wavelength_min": 588.156 nm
